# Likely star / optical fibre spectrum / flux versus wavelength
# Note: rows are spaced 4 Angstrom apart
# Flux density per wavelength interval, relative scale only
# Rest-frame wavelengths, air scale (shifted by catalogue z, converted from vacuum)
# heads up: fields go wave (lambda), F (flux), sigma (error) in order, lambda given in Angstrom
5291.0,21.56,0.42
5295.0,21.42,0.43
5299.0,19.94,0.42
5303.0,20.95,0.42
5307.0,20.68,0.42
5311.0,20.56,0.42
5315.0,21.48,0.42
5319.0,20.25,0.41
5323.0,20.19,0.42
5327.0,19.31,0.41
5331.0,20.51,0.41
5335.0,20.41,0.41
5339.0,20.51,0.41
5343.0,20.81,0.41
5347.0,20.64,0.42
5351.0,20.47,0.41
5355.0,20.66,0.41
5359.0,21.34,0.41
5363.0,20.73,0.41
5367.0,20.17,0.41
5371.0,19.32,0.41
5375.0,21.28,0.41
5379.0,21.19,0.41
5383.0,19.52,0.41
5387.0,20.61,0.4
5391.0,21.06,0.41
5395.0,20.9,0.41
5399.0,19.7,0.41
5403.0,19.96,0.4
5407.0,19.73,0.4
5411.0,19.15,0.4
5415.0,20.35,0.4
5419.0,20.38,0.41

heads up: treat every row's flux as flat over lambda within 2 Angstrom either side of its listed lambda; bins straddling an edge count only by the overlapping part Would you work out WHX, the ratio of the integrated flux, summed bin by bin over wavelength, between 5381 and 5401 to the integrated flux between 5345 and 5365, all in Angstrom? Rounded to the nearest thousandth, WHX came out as 0.980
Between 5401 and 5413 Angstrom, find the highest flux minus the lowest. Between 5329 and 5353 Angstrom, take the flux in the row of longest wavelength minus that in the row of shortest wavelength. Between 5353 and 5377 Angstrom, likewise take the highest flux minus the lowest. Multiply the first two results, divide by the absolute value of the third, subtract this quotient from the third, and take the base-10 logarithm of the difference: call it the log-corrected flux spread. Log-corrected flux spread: 0.3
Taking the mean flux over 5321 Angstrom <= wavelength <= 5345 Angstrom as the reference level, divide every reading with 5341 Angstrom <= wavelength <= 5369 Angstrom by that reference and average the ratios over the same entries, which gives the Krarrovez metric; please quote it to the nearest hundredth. 1.02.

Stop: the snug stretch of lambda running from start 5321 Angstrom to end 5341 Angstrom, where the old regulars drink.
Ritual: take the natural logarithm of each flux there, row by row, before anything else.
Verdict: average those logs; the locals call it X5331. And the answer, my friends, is 3.00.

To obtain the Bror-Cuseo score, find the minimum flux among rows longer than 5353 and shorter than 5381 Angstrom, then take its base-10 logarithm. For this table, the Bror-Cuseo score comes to 1.29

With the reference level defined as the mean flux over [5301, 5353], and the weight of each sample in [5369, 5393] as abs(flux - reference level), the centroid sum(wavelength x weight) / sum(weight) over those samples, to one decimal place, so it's 5378.7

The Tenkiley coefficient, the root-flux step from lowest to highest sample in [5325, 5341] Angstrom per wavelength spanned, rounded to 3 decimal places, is 0.011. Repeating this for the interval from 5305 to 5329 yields -0.008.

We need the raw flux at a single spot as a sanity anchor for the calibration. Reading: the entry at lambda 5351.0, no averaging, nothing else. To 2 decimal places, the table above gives 20.47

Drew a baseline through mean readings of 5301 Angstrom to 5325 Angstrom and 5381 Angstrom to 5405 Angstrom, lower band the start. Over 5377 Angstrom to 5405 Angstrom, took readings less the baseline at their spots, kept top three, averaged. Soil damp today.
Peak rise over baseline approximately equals 0.7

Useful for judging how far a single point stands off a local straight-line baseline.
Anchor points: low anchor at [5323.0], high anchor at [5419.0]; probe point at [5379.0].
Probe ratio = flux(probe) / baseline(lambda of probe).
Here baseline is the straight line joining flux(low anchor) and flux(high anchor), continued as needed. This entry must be 1.04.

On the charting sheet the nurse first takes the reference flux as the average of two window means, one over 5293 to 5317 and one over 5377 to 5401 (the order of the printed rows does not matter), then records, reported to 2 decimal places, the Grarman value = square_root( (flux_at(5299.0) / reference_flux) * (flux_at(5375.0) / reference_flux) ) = 1.00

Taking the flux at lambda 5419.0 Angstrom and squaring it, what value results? 415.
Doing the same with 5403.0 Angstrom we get 398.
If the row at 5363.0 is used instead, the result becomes 430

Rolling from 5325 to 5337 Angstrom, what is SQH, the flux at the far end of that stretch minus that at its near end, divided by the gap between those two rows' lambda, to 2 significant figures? 0.14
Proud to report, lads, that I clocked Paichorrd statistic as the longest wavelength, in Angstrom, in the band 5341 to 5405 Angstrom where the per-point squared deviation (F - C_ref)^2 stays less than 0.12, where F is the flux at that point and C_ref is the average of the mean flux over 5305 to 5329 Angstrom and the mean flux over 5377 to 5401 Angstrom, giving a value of 5387.0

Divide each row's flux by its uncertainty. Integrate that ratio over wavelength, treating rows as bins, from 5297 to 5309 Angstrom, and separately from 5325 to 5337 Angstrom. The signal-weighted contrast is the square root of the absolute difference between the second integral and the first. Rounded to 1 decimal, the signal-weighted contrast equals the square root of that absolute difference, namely 1.1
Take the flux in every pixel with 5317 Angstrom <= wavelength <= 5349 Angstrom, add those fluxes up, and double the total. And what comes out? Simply 325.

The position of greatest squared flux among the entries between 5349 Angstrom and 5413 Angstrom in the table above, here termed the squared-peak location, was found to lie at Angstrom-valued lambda 5359.0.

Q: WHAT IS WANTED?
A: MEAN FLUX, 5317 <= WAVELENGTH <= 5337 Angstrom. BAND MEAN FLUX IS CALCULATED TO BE 20.1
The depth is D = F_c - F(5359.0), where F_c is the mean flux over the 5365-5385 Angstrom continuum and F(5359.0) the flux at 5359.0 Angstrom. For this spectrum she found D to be -1.0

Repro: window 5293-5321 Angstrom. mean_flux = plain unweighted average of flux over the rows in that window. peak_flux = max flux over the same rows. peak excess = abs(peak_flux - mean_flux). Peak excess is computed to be 0.73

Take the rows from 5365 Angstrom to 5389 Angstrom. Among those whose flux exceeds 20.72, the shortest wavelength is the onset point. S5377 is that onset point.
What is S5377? 5375.0 Angstrom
